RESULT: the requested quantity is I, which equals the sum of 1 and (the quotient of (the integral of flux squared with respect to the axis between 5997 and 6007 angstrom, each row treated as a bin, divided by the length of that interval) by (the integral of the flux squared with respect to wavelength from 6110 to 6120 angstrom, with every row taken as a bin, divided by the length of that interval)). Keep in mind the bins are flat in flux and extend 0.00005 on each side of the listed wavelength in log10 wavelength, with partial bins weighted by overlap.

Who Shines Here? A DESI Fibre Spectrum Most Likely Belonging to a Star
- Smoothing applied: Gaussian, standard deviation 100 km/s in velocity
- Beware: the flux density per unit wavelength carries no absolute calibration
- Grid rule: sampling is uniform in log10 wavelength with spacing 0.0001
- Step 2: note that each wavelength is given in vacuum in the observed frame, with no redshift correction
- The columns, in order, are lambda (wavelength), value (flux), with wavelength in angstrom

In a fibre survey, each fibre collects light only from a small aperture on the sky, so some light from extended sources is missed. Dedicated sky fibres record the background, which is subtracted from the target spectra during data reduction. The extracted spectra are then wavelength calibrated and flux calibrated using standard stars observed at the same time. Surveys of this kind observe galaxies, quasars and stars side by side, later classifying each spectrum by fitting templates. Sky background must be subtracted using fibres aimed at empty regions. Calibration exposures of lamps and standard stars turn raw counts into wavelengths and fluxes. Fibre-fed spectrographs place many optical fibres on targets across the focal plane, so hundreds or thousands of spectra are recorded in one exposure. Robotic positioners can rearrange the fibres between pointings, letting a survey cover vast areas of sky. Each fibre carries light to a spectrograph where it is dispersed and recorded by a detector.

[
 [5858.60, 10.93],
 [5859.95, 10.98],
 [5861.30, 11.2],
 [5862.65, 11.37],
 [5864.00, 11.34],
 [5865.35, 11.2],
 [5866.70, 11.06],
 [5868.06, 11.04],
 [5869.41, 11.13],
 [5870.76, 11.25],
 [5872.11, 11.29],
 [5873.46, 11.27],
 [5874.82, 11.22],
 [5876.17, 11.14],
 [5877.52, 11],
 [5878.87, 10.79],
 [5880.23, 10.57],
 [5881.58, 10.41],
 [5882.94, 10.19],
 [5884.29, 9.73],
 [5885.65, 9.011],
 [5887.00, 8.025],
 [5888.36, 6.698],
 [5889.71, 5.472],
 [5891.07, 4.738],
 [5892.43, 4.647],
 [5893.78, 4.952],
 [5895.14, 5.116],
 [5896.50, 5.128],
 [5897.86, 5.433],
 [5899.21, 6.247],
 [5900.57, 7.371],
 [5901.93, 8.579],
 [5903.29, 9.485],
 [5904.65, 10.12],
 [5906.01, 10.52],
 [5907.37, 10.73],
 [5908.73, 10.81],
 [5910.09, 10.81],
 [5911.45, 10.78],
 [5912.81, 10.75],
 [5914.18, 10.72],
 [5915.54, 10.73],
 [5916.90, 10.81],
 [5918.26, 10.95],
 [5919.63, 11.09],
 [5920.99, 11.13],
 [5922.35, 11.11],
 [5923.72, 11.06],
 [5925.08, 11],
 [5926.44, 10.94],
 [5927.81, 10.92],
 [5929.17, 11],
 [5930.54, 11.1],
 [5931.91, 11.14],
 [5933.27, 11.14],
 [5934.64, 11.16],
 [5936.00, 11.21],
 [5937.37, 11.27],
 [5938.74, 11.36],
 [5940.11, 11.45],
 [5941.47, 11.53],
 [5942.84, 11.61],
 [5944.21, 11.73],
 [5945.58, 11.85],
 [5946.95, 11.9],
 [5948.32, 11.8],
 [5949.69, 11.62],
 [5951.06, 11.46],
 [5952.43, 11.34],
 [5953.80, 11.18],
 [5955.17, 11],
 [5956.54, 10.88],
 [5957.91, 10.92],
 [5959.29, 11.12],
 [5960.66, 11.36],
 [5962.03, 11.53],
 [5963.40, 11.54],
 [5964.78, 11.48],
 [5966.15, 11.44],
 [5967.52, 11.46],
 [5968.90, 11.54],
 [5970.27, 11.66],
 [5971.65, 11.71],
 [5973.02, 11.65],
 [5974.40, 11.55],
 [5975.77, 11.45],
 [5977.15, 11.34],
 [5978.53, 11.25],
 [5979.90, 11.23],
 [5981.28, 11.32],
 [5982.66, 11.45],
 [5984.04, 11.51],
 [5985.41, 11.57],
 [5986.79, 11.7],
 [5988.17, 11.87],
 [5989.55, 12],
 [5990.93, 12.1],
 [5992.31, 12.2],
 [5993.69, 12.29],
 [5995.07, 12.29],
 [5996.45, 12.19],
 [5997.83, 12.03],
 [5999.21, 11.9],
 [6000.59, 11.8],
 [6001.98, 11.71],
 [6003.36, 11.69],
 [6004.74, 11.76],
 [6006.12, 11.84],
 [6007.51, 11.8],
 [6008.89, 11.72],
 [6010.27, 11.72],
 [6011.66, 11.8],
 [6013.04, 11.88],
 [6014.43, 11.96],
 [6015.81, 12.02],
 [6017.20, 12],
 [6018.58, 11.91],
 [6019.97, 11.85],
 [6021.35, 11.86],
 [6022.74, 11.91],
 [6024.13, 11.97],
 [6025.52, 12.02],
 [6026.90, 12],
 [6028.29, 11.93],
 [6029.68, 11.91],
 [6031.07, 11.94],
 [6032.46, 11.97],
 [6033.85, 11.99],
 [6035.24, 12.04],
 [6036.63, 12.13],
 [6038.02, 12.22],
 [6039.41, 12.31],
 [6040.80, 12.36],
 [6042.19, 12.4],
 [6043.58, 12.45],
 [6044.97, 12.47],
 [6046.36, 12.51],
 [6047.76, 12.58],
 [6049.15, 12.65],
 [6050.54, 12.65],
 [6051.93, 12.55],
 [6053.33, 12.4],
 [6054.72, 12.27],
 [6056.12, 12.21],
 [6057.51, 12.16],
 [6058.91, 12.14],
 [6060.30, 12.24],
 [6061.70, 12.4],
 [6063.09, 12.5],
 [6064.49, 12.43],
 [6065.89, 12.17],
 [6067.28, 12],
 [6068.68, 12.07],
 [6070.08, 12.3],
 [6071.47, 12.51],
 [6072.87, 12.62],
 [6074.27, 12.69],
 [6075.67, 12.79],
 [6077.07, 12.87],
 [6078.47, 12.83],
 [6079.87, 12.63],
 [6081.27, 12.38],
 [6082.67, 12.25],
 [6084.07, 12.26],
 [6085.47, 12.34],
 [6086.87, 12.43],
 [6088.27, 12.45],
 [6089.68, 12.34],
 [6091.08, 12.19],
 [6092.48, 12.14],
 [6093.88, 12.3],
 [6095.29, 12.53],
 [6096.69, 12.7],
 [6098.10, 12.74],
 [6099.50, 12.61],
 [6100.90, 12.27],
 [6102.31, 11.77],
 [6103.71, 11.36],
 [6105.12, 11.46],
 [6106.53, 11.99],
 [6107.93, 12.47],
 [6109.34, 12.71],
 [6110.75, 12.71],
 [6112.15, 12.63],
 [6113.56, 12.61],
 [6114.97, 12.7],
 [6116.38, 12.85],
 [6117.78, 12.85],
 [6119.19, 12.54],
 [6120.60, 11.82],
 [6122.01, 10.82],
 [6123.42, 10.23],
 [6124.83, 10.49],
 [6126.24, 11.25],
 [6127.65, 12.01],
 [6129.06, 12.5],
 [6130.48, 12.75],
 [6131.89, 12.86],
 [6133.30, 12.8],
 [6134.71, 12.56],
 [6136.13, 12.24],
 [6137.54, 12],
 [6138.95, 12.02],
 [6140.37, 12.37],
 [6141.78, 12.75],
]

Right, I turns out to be 1.87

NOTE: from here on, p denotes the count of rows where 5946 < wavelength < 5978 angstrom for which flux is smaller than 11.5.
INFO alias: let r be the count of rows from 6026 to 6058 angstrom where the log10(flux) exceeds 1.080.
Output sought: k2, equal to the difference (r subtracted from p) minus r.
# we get -21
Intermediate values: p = 13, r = 17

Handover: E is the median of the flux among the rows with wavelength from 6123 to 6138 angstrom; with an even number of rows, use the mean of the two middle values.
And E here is 12.2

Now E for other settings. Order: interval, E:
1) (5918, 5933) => 11.1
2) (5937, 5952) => 11.6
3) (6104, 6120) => 12.6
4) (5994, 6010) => 11.8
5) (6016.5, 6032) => 11.9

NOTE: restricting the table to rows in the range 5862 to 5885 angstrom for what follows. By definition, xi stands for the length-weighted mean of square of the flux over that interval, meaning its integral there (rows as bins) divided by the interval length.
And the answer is 120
